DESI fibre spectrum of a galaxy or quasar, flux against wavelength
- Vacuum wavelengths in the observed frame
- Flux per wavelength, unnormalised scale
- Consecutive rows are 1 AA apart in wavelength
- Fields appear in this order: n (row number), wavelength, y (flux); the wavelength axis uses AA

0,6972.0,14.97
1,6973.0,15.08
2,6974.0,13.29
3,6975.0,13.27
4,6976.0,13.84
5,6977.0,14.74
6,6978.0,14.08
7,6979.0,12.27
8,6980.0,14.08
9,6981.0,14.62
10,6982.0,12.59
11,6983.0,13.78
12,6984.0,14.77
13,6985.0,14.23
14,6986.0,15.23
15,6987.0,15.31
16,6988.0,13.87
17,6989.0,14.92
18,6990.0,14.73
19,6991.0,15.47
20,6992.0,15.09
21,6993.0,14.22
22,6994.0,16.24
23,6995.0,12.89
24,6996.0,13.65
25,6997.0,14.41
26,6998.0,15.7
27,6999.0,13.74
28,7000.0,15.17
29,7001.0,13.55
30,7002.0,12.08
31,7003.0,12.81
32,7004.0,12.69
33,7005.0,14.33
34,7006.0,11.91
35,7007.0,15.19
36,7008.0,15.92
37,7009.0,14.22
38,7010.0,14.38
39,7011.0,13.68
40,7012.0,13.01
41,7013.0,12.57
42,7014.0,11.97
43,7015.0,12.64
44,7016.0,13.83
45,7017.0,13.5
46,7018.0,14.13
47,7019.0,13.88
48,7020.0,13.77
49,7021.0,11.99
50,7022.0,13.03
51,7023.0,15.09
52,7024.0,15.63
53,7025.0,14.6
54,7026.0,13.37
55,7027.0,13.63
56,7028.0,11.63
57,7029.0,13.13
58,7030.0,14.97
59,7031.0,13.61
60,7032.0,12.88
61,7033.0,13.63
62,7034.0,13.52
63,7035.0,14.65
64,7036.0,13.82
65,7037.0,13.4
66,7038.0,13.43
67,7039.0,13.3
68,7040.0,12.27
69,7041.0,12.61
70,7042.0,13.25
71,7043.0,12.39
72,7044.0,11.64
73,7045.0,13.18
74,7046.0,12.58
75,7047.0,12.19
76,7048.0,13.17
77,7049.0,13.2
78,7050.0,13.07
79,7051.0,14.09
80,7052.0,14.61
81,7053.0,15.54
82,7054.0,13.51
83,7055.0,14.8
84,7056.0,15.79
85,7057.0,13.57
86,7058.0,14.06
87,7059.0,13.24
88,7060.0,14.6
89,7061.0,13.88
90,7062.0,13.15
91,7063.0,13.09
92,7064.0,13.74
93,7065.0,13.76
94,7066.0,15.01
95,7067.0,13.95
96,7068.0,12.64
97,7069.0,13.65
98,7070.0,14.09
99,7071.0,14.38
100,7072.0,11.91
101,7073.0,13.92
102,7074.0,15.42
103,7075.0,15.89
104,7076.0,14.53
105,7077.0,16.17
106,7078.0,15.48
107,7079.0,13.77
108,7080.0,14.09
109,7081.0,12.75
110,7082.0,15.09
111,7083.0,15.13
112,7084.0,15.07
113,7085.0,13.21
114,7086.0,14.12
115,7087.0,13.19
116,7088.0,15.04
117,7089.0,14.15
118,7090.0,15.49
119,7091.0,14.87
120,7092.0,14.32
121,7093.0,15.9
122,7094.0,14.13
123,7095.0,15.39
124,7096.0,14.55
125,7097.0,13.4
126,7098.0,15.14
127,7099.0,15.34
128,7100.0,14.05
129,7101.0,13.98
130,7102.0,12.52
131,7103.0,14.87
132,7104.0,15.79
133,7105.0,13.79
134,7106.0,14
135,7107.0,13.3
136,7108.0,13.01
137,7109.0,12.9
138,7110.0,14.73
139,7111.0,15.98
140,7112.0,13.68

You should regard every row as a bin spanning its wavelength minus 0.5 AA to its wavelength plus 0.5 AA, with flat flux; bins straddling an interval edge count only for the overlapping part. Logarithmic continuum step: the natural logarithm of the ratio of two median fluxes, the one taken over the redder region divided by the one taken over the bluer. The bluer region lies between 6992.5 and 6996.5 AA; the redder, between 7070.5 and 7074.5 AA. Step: 0.02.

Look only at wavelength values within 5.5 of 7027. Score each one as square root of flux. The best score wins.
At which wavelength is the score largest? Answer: 7024.0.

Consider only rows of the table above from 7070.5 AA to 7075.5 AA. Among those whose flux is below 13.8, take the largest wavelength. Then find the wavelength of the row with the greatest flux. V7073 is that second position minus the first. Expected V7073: 3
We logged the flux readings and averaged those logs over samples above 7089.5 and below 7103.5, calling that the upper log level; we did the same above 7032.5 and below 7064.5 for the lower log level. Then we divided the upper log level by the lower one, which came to 1.03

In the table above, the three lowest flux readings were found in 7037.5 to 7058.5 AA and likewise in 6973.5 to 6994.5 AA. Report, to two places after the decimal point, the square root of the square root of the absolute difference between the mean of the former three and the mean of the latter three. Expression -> 0.91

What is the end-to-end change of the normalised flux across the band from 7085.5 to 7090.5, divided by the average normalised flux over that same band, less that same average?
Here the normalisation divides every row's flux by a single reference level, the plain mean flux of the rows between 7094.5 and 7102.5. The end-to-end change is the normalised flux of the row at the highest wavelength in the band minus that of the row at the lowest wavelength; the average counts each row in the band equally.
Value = -0.91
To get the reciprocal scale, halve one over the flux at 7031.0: 0.0367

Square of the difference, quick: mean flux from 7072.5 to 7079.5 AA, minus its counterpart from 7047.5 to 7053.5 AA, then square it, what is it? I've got 1.16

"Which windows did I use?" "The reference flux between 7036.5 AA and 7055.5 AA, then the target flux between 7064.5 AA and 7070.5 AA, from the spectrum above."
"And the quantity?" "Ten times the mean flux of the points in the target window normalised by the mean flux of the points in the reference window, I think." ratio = 10.4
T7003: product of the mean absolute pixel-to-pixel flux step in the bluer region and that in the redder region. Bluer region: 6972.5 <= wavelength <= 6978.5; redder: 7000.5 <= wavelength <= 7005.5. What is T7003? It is 0.78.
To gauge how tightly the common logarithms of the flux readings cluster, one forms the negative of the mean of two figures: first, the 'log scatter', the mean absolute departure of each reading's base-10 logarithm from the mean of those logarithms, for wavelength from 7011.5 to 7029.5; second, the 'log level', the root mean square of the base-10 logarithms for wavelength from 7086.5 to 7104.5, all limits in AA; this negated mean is -0.595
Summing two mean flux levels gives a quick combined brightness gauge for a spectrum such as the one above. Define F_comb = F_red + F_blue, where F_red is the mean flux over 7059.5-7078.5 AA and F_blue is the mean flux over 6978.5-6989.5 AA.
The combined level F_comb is 28.3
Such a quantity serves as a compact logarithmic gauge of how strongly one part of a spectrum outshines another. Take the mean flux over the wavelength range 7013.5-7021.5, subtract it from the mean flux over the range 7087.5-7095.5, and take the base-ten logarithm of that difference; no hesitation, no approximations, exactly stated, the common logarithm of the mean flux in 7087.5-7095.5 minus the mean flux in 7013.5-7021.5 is 0.23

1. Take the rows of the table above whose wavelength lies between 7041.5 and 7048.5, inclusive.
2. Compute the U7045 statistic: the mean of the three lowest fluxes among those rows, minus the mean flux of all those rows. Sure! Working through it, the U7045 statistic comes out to -0.56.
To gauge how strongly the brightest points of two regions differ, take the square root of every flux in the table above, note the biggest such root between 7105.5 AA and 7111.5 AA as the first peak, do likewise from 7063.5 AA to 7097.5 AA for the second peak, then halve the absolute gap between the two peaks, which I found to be 0.01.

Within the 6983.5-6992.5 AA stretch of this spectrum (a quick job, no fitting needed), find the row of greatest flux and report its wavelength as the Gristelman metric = 6991.0 AA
